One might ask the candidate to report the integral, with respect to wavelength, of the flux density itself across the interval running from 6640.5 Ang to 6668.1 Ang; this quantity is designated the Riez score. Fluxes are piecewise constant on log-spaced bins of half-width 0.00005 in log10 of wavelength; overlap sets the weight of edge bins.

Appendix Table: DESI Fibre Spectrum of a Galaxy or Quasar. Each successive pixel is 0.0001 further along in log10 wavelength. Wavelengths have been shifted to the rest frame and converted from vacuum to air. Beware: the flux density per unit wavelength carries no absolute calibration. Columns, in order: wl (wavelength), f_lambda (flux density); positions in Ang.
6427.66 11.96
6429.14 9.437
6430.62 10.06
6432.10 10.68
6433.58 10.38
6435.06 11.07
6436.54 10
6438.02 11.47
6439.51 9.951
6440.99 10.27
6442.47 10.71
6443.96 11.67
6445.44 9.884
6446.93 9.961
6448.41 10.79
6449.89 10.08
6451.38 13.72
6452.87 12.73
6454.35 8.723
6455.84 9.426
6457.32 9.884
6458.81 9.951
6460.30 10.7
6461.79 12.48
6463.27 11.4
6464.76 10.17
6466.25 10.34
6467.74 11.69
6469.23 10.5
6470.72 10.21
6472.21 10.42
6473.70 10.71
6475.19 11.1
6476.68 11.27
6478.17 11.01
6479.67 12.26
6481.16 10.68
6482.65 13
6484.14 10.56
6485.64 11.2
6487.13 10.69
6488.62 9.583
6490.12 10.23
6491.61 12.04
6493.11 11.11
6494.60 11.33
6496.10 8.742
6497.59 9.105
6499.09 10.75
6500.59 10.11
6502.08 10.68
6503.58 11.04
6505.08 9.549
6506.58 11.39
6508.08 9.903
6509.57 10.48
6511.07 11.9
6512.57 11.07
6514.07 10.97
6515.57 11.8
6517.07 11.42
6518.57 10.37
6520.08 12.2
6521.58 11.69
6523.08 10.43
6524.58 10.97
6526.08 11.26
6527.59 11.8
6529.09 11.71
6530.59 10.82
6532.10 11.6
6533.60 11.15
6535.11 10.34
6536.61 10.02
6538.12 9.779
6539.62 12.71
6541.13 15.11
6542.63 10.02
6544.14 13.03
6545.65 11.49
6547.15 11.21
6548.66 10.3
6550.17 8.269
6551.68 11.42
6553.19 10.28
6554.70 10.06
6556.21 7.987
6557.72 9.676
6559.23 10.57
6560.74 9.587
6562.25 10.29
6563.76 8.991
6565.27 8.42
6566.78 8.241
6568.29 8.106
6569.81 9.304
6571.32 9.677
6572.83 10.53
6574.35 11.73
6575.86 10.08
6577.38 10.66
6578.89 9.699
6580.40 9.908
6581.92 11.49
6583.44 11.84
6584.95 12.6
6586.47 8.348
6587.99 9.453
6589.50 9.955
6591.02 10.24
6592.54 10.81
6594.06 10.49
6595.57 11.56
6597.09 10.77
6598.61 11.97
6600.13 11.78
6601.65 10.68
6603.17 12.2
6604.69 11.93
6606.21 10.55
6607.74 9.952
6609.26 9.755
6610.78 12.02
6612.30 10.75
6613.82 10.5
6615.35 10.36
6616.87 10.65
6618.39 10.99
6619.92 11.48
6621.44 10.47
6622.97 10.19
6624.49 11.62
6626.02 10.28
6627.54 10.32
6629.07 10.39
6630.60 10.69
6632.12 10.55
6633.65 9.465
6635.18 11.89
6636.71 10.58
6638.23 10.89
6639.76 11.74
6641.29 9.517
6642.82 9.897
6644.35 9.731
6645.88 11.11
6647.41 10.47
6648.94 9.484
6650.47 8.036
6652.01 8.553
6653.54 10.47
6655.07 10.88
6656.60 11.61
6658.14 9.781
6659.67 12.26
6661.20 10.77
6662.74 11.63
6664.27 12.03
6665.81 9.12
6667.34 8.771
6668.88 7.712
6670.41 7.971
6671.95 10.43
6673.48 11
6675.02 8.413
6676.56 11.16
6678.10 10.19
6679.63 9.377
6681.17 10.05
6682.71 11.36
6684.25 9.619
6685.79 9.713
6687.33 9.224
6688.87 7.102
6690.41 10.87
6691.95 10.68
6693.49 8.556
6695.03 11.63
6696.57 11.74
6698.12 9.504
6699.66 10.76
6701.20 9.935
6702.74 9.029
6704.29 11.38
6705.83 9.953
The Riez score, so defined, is 282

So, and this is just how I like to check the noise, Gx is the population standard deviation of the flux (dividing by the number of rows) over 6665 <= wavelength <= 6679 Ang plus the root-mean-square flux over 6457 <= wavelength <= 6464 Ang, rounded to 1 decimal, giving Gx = 12.2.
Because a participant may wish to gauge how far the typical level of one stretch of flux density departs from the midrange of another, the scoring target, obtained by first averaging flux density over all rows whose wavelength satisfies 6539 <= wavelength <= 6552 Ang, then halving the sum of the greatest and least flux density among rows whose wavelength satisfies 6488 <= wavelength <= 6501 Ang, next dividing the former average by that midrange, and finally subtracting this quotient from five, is 3.89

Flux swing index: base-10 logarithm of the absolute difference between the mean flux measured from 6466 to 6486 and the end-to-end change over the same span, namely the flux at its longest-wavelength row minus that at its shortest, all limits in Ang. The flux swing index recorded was 1.01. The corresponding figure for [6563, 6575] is 0.82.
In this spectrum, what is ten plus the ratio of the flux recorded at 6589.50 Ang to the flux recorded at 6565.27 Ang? 11.2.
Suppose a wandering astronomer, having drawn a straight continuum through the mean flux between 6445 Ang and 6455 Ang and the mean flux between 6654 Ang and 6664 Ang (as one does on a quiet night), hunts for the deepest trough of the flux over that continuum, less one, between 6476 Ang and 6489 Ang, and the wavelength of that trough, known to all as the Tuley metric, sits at 6488.62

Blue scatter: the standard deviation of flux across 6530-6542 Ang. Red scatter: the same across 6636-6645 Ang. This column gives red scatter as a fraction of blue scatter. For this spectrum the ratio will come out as 0.5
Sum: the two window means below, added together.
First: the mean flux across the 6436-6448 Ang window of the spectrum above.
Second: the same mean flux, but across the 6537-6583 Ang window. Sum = 20.8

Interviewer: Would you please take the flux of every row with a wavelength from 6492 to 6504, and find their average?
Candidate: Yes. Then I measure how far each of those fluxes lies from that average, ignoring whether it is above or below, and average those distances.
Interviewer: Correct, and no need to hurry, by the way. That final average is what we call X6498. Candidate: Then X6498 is 0.78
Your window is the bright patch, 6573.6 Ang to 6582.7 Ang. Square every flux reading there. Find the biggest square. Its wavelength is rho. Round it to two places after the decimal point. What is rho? 6574.35 Ang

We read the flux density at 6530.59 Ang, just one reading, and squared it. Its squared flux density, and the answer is 117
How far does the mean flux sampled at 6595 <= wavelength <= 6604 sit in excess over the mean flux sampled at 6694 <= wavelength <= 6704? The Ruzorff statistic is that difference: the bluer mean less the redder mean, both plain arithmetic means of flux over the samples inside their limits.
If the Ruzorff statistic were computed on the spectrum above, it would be 1.1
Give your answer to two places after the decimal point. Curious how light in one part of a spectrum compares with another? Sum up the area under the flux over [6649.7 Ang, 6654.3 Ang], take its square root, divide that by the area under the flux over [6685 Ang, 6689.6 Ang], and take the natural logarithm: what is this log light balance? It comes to -1.83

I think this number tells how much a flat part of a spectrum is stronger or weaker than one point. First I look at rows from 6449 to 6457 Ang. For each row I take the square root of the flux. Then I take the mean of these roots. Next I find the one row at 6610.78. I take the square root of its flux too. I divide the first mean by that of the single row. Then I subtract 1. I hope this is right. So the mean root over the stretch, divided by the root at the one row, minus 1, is -0.05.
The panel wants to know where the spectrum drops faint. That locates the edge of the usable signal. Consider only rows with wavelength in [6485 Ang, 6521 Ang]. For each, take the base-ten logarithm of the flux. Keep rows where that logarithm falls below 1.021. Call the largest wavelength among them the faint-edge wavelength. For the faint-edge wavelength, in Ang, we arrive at 6518.57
